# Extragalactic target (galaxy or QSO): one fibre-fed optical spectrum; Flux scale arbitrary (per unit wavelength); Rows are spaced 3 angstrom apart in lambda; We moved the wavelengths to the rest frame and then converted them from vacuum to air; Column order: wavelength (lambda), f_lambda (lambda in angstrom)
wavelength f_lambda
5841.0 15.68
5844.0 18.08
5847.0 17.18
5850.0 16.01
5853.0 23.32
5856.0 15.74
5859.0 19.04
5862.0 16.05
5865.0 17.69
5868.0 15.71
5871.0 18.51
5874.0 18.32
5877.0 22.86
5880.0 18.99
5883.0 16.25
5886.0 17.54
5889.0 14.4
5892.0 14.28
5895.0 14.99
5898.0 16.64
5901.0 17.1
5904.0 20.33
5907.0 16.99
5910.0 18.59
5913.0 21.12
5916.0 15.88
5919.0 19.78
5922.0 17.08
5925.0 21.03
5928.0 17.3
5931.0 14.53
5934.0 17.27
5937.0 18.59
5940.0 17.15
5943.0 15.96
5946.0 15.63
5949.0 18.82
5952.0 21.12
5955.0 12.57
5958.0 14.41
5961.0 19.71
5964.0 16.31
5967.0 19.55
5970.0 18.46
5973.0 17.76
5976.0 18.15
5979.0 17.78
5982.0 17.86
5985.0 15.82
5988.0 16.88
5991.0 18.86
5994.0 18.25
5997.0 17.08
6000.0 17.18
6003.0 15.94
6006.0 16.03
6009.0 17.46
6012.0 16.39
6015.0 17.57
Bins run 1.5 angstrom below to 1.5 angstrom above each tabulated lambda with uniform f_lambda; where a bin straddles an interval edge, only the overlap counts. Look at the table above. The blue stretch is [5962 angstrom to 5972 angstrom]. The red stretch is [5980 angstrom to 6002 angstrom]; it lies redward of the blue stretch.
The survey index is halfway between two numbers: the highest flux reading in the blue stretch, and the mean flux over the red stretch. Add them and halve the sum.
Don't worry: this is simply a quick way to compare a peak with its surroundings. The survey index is 18.5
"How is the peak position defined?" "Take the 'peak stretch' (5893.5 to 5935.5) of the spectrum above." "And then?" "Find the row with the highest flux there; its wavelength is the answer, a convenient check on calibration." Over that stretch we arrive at 5913.0 angstrom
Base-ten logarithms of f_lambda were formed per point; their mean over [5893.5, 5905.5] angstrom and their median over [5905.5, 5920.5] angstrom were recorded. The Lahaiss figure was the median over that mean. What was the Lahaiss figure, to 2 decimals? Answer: 1.03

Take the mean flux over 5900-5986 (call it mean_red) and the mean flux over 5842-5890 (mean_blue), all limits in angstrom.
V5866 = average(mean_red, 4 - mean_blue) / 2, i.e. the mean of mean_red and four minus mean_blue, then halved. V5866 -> 0.96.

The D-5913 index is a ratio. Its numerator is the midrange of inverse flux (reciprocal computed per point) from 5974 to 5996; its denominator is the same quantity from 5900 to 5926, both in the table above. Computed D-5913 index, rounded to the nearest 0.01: 1.05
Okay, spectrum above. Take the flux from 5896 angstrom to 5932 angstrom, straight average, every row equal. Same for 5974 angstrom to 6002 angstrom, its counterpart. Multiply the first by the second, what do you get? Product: 316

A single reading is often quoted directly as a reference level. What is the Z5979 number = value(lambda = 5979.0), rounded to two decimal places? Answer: 17.78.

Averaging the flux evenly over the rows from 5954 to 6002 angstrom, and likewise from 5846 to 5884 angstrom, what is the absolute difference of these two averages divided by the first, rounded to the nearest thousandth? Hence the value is 0.049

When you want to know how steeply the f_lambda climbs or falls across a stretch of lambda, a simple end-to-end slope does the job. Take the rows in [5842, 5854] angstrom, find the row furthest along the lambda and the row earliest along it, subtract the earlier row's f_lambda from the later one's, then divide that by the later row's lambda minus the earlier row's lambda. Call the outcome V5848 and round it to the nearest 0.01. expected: 0.58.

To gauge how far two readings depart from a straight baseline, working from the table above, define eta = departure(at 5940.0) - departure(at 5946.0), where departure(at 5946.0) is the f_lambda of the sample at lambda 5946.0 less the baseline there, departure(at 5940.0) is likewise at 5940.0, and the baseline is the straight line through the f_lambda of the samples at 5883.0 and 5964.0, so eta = 1.5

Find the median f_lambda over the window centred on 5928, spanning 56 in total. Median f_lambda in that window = 17.3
